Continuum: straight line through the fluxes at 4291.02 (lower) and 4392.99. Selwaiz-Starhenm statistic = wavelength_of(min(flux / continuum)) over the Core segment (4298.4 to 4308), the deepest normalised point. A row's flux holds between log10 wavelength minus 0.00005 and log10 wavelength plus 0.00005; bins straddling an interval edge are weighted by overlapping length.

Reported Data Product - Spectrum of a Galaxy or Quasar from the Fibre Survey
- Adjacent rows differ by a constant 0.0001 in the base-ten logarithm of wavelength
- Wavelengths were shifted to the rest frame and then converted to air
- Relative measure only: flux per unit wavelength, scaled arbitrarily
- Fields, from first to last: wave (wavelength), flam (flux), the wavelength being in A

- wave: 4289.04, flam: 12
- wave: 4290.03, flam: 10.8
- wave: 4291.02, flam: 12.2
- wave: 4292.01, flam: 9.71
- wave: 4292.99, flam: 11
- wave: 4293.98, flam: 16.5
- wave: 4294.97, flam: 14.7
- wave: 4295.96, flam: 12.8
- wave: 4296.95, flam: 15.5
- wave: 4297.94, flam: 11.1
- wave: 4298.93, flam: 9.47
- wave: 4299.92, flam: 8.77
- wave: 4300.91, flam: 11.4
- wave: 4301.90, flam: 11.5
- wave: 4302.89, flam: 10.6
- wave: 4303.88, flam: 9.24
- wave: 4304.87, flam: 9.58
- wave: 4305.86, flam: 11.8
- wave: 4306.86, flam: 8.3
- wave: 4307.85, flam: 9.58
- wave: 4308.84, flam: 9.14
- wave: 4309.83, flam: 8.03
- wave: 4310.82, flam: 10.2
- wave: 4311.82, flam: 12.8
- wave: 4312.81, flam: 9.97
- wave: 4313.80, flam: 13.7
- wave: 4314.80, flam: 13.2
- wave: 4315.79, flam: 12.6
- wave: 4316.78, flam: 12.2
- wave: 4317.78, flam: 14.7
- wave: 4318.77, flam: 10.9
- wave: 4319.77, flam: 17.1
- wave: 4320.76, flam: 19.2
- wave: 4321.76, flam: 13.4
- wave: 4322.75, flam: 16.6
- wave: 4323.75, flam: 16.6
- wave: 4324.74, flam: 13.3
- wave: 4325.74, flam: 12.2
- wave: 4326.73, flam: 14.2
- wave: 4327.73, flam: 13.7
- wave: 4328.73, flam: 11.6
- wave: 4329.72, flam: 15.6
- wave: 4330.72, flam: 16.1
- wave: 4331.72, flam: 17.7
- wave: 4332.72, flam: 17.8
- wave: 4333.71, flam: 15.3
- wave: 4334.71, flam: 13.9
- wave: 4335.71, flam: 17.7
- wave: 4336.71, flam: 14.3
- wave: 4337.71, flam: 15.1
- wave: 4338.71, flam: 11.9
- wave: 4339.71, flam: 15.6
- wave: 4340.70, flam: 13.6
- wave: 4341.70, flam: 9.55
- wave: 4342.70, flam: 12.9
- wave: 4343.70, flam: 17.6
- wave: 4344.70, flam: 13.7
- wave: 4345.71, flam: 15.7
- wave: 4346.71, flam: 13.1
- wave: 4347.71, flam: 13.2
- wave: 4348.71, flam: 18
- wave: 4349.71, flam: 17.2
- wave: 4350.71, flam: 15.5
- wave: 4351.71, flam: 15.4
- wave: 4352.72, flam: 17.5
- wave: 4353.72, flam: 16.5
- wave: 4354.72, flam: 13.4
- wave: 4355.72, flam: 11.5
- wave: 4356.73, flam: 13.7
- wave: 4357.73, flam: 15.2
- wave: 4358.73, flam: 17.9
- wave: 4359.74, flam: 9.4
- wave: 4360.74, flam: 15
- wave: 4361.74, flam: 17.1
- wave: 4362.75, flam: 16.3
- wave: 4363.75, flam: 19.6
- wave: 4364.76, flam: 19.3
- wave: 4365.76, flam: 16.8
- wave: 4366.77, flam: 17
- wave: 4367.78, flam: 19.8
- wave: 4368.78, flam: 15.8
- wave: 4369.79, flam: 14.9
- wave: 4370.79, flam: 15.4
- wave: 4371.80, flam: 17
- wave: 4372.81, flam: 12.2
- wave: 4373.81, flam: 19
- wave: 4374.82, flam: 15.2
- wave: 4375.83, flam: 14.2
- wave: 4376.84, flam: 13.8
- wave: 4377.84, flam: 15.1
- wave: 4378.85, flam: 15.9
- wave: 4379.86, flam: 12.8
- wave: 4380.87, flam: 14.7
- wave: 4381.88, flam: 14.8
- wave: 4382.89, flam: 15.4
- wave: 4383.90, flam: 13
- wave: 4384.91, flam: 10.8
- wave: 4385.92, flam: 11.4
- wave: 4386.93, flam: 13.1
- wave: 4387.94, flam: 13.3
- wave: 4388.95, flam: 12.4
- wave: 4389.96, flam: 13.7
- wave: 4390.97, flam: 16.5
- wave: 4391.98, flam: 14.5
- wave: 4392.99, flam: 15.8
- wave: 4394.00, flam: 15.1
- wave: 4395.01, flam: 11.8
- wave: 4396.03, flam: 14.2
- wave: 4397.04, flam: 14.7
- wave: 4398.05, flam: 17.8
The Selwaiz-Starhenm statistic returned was 4306.86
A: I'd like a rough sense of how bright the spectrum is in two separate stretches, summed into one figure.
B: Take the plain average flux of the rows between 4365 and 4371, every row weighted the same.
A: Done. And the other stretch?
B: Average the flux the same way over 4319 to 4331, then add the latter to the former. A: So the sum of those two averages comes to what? 32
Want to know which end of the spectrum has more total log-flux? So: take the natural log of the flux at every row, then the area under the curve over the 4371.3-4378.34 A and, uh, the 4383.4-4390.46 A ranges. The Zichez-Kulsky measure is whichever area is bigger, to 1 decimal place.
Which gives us 19.1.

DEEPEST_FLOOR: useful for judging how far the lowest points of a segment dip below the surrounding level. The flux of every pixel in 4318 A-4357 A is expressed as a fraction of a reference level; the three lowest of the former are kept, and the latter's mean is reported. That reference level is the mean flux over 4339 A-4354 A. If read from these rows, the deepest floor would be 0.71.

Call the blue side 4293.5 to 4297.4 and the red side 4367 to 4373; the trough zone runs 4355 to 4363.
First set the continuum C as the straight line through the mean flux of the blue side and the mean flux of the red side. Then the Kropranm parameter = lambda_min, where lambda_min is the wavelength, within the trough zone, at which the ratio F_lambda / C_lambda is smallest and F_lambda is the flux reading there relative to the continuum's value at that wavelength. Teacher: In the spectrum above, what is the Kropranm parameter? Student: 4359.74 A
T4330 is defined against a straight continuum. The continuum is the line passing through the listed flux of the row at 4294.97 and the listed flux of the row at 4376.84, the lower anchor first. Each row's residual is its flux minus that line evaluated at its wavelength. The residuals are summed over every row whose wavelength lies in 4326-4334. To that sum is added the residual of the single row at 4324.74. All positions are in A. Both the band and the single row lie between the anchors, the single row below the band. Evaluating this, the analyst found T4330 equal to 6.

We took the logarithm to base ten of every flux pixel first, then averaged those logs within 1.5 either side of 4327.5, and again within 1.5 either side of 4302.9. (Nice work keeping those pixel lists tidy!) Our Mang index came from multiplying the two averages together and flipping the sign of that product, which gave -1.14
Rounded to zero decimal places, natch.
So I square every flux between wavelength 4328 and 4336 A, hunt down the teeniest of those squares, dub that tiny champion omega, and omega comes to 135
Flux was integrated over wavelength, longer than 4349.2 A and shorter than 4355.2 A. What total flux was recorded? 96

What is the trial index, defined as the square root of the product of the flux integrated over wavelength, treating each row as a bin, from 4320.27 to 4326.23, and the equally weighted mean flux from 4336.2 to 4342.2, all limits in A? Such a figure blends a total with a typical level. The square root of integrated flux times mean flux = 34.8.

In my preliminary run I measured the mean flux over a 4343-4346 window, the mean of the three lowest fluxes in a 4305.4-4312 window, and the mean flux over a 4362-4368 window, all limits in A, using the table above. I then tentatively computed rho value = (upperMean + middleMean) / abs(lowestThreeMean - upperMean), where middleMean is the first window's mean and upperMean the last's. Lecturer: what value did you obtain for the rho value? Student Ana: 3.5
